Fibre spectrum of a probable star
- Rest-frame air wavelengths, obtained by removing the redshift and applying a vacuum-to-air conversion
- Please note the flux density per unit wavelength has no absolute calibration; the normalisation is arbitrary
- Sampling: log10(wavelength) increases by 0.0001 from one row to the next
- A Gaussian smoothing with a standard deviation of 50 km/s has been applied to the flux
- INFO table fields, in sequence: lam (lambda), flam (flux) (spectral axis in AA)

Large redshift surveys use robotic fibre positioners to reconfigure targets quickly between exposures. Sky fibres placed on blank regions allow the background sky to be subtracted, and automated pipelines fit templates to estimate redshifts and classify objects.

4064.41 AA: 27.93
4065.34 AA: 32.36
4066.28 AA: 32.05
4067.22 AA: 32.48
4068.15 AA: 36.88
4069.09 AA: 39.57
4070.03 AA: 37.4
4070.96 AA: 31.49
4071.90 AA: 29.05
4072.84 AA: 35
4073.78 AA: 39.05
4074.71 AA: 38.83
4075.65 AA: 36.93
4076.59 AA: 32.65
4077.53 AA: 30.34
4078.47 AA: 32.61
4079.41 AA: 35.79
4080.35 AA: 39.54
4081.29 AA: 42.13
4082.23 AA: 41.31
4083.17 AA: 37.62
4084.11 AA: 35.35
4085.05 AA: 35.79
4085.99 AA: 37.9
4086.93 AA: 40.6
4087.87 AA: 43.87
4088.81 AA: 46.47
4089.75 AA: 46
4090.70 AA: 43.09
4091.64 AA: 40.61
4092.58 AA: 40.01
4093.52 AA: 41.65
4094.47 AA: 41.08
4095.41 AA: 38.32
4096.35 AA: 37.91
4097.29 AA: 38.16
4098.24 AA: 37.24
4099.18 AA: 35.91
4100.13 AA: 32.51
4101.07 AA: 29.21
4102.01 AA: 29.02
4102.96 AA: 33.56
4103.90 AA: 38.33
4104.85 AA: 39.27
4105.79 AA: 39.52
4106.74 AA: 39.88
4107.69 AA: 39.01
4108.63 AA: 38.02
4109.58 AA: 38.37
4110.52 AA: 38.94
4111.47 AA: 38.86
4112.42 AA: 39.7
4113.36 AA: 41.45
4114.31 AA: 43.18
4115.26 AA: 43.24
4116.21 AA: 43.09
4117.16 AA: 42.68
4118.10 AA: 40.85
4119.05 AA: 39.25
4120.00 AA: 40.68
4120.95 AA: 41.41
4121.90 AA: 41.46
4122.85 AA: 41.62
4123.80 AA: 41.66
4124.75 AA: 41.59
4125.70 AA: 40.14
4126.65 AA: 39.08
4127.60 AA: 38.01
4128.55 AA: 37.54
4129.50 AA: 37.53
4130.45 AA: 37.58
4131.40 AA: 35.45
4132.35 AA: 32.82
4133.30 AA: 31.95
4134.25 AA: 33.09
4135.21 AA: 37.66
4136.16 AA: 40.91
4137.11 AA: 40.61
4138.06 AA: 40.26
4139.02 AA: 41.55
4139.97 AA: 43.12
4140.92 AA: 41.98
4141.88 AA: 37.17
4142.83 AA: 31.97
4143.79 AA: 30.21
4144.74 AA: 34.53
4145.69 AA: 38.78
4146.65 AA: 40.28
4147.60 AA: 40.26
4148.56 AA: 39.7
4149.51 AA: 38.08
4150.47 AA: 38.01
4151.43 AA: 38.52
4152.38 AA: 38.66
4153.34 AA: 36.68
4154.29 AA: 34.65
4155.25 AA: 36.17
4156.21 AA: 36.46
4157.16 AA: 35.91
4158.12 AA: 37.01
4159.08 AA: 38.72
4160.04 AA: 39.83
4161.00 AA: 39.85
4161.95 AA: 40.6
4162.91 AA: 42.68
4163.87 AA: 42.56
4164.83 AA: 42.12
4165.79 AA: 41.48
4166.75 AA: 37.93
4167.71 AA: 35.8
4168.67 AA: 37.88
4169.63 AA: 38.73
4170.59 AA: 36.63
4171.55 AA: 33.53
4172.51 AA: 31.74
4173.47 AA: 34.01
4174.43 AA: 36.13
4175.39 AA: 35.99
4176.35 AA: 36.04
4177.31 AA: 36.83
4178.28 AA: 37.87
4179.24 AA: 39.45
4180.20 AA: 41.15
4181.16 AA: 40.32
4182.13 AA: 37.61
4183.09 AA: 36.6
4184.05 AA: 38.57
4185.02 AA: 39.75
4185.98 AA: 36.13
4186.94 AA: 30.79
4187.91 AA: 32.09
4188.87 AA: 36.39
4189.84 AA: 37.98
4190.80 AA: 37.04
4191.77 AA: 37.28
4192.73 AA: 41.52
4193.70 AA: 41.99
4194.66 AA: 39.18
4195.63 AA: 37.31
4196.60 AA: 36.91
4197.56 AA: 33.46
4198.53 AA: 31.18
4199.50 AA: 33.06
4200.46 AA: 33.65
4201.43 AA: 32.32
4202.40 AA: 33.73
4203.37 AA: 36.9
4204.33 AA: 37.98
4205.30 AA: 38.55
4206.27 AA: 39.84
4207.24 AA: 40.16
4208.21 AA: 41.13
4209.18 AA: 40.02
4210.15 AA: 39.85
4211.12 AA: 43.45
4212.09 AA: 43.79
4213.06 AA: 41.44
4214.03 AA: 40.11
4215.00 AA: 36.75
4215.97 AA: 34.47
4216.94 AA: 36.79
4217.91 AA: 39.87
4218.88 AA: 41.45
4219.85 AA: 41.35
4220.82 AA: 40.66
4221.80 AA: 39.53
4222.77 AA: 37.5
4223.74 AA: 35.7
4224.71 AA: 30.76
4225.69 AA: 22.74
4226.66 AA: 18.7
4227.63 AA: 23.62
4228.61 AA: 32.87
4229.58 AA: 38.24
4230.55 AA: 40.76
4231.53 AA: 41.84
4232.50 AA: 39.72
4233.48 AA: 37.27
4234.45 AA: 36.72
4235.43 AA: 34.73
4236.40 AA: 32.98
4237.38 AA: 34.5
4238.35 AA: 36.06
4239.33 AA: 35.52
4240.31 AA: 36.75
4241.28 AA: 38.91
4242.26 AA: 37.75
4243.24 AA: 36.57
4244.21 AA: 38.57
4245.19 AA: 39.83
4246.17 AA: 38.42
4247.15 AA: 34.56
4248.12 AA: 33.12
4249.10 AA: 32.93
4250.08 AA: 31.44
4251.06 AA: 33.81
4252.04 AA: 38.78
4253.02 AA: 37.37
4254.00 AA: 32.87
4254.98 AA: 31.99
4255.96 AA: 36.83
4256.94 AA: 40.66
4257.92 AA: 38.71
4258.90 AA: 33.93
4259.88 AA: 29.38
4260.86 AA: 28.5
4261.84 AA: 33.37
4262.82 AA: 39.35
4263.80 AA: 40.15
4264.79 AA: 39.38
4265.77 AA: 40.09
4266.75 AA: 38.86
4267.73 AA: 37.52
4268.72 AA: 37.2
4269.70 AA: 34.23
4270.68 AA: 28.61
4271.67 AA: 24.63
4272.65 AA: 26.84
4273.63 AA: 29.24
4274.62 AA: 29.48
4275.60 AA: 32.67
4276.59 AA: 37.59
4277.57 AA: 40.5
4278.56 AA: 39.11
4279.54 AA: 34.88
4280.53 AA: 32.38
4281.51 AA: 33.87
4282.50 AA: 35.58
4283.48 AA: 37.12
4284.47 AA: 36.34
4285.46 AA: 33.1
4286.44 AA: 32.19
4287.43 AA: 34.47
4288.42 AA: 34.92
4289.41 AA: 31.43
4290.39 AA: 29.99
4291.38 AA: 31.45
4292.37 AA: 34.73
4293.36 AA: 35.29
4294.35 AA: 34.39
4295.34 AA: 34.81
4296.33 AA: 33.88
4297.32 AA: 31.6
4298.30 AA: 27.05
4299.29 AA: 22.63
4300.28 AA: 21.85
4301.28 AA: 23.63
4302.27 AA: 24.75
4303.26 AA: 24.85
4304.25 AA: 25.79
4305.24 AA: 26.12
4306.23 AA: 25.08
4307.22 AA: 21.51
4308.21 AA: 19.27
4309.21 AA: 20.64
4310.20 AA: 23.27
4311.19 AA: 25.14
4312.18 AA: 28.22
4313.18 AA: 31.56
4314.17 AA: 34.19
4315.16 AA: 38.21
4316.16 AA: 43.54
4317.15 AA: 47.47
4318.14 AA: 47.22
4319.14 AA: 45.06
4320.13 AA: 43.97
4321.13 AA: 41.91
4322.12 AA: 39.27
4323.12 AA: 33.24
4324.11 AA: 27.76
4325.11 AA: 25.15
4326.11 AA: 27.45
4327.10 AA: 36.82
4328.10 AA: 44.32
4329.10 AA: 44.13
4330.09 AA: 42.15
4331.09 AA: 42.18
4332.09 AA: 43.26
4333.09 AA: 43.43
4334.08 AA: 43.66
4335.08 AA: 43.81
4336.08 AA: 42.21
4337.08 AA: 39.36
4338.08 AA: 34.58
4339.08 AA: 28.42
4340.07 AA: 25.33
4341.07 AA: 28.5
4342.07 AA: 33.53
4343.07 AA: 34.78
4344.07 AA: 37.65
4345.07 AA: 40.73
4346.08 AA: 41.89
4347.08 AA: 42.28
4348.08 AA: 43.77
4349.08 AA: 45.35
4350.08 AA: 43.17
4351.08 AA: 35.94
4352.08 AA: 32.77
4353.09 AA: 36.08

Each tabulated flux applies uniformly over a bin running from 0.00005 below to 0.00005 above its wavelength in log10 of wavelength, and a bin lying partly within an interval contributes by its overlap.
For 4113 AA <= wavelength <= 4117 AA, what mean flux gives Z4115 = 43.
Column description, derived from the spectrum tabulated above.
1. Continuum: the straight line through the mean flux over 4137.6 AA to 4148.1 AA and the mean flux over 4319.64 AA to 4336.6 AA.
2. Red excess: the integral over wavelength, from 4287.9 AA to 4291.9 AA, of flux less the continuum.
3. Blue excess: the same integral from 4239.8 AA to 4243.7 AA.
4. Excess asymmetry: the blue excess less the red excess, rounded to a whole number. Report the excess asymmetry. 23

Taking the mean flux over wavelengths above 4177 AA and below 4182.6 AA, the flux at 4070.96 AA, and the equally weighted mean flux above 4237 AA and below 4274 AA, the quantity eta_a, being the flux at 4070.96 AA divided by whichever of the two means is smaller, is 0.89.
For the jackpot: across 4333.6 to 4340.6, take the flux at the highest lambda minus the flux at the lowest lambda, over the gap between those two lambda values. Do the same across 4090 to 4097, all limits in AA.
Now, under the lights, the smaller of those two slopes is -3.1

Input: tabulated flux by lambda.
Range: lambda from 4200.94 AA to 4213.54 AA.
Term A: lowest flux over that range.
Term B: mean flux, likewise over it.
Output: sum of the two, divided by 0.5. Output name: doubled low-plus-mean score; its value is 143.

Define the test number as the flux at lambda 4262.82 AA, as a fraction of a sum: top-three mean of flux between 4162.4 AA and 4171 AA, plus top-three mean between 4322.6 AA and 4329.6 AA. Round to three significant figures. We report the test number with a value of 0.467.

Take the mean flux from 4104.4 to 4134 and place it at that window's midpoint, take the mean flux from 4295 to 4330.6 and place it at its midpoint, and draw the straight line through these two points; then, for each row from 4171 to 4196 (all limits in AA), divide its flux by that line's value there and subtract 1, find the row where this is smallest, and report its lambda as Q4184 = 4186.94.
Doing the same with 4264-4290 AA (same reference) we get 4271.67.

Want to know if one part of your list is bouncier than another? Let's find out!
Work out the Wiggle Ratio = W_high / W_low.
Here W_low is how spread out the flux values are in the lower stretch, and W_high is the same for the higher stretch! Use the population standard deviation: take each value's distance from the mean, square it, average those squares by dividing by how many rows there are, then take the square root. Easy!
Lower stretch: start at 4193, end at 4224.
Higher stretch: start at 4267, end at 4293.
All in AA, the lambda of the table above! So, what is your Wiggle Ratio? 1.1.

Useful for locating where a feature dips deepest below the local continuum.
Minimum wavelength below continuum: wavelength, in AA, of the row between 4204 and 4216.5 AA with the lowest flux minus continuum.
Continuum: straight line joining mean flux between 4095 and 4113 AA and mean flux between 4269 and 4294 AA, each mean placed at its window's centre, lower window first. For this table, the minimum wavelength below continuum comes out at 4215.97 AA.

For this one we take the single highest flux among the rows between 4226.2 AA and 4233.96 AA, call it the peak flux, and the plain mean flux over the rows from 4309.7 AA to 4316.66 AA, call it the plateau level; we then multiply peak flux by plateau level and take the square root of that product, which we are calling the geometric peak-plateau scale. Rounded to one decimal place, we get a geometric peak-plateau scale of 36.6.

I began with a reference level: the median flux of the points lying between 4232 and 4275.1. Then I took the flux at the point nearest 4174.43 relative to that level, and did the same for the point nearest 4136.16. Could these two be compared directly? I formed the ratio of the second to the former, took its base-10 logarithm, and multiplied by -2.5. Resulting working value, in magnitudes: -0.1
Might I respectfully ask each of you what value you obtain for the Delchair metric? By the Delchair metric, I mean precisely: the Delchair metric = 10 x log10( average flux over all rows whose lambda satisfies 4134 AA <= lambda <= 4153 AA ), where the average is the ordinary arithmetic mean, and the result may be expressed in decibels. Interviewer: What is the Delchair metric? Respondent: 15.8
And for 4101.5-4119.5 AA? 15.9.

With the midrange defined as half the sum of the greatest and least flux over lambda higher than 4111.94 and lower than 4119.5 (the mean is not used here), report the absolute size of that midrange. 41.2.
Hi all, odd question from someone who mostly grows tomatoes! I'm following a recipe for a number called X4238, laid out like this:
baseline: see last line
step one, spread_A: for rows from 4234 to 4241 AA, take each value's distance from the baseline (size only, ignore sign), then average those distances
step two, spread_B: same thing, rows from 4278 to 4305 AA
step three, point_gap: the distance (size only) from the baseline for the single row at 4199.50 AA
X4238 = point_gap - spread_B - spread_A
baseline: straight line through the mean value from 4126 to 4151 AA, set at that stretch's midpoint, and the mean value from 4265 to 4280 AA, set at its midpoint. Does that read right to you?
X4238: -2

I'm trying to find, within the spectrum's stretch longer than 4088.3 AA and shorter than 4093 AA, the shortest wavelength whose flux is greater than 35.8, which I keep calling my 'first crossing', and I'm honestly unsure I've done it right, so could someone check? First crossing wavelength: 4088.81 AA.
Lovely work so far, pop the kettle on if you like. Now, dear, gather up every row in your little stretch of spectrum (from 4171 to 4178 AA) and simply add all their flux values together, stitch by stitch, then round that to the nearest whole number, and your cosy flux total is 244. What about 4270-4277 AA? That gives 209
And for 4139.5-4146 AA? 258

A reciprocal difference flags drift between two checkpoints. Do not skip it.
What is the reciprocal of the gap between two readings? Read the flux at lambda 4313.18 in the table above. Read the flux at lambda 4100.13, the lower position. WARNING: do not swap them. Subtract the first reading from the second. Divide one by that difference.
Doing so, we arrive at 1.1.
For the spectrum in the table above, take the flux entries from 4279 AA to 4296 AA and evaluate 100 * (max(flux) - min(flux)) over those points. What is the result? 713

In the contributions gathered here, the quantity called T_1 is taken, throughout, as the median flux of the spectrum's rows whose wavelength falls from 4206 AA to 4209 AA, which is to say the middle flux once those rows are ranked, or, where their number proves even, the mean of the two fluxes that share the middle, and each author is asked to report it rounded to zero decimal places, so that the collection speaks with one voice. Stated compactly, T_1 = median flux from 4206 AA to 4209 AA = 40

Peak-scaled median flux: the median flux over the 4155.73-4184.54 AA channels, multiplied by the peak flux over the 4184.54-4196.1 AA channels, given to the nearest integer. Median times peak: 1590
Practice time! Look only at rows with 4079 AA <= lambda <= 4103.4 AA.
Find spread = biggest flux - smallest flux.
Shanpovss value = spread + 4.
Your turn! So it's 21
